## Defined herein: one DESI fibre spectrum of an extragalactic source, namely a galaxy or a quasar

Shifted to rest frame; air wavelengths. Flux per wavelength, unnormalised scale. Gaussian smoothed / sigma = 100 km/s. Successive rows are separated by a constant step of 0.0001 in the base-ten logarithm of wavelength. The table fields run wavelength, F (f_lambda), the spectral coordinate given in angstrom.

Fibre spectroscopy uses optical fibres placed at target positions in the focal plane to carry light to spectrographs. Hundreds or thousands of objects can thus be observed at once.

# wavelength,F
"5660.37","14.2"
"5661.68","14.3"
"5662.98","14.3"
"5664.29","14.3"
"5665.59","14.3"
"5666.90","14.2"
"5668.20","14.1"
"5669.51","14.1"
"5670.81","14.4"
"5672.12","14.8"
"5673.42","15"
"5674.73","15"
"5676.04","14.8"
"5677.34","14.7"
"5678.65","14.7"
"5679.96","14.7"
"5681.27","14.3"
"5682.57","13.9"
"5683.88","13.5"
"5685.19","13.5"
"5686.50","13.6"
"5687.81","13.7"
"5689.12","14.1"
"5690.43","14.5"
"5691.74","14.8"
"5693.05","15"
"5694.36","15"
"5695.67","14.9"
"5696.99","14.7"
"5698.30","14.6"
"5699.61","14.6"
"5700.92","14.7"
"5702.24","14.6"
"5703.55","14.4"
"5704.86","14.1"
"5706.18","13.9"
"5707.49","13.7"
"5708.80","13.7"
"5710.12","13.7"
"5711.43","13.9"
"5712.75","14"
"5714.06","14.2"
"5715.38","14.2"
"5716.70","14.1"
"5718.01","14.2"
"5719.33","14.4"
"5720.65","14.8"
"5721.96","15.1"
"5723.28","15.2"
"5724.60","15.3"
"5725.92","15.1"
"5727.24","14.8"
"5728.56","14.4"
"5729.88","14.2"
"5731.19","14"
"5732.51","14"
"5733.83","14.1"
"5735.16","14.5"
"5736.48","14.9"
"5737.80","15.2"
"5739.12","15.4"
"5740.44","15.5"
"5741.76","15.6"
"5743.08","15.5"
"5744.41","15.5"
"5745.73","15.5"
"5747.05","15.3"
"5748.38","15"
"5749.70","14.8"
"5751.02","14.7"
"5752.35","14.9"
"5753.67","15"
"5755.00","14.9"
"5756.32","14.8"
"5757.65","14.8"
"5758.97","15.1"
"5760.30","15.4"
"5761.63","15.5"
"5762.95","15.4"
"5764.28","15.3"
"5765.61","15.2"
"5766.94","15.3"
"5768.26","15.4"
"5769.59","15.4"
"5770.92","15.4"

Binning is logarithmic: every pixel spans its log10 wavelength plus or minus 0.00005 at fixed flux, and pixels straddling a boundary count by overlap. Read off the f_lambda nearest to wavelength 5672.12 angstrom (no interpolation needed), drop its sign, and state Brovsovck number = 14.8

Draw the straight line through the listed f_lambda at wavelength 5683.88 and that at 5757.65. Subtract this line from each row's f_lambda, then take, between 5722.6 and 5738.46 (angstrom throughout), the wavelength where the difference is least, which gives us 5732.51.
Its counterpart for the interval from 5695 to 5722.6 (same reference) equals 5710.12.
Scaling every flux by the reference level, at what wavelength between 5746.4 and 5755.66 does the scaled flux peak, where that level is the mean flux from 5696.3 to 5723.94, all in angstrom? 5747.05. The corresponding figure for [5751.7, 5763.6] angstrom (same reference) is 5761.63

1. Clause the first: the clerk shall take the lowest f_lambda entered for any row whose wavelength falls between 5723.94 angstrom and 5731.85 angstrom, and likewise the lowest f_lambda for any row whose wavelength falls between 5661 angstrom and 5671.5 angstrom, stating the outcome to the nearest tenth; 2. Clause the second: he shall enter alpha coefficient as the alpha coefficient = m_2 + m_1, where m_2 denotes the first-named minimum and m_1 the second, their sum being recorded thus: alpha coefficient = 28.1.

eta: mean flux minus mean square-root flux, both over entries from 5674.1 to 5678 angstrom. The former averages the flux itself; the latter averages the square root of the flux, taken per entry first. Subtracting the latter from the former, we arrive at 11.0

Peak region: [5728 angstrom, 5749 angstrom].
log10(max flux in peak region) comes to 1.193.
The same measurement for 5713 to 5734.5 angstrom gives 1.185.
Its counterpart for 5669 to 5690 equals 1.176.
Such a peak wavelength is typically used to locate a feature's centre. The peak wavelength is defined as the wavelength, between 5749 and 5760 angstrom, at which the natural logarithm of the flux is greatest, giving 5758.97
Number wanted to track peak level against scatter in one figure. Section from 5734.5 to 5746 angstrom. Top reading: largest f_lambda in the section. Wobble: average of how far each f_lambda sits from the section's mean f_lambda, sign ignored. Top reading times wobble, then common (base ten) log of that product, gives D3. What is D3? 0.64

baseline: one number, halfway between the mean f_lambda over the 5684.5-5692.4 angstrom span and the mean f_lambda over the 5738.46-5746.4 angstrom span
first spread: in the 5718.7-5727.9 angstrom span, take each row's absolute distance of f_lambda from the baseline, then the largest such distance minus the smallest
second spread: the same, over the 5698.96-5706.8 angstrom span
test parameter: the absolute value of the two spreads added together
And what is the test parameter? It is 1.30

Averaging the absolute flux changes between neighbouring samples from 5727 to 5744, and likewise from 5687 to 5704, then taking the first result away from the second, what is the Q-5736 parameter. -0.033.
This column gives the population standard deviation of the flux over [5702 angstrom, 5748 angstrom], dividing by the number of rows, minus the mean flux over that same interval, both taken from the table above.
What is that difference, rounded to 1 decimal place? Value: -14.0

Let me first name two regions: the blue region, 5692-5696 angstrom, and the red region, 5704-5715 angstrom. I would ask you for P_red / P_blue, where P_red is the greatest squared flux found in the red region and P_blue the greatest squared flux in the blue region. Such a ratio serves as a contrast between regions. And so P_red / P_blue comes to 0.90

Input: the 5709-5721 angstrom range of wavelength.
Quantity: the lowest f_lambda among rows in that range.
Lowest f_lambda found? 13.7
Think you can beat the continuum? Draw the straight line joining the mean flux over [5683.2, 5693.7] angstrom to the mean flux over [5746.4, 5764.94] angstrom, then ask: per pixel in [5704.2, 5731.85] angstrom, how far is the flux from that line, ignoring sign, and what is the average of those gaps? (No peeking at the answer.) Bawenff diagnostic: 0.44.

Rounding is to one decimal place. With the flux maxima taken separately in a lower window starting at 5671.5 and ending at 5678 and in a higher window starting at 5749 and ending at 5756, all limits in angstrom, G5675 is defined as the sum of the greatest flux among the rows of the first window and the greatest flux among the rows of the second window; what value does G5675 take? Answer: 30.0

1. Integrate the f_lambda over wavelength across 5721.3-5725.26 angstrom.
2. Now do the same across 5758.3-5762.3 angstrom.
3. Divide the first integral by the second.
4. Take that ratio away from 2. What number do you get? 1.02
